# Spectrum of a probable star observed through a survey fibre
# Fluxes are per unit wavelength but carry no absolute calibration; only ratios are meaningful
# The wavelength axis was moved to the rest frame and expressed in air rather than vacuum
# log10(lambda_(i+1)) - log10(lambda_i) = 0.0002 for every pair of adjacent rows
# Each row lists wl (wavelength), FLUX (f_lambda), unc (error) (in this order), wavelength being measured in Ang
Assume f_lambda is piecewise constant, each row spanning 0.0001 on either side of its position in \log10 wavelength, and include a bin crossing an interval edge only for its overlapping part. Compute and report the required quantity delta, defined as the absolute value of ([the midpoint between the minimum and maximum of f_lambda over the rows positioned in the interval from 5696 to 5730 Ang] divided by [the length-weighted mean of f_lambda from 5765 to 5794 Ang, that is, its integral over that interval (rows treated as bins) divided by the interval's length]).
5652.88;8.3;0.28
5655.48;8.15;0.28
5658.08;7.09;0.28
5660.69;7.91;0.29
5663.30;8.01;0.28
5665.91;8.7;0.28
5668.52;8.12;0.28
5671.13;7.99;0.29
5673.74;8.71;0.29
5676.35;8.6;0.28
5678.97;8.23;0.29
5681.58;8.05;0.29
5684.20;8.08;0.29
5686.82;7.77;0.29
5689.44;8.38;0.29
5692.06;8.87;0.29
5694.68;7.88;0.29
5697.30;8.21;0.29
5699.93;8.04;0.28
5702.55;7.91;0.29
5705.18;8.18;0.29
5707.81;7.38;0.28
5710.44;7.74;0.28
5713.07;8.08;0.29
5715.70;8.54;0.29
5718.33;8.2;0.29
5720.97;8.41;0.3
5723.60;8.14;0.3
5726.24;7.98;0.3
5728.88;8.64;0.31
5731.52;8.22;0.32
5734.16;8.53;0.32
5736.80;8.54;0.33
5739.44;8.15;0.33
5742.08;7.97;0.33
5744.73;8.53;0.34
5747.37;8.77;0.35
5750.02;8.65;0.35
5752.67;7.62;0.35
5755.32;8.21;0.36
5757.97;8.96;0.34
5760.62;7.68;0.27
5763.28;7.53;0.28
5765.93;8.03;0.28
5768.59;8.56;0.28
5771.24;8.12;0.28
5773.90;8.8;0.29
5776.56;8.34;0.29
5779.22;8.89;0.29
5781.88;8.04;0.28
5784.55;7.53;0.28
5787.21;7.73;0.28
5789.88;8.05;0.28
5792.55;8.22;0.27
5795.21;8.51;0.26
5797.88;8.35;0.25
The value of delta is 0.98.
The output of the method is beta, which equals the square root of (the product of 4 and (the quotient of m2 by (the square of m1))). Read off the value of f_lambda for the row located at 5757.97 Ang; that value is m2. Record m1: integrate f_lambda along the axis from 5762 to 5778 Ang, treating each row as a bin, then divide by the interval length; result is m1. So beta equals 0.727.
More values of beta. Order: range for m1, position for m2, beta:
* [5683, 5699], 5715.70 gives 0.713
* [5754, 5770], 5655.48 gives 0.699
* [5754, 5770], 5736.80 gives 0.716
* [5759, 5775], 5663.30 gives 0.696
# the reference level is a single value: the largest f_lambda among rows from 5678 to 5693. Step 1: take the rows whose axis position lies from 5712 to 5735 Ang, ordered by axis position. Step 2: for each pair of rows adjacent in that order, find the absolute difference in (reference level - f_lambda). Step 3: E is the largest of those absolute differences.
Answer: 0.66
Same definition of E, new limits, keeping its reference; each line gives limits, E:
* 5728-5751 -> 0.56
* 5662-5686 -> 0.72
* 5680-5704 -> 0.99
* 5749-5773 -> 1.28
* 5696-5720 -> 0.80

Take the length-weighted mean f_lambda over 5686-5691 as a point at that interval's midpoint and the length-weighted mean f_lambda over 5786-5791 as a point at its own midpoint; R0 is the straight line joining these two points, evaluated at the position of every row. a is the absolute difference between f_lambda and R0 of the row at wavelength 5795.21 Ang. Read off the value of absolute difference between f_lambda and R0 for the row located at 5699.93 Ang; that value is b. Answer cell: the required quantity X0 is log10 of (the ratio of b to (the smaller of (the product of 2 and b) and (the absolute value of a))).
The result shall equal -0.30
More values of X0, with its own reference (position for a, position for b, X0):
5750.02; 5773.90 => 0.12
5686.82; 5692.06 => 0.29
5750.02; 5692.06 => 0.04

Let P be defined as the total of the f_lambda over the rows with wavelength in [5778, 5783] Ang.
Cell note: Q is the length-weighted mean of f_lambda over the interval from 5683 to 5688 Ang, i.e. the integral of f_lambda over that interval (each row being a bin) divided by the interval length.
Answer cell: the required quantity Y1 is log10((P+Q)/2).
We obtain 1.094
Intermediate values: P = 16.9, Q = 7.92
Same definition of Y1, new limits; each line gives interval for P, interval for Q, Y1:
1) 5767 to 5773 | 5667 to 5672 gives 1.093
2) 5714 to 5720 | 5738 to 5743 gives 1.094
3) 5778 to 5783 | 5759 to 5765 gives 1.090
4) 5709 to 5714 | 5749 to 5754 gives 1.078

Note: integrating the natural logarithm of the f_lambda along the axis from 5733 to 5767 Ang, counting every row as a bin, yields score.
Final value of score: 71.7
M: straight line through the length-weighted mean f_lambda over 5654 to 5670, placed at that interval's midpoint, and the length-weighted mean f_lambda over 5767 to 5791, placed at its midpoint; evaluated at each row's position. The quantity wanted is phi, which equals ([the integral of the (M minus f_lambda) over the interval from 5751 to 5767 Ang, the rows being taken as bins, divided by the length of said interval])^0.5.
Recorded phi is 0.41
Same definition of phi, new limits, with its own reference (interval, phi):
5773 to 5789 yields 0.17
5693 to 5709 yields 0.34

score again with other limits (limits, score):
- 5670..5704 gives 71.6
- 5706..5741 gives 73.6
